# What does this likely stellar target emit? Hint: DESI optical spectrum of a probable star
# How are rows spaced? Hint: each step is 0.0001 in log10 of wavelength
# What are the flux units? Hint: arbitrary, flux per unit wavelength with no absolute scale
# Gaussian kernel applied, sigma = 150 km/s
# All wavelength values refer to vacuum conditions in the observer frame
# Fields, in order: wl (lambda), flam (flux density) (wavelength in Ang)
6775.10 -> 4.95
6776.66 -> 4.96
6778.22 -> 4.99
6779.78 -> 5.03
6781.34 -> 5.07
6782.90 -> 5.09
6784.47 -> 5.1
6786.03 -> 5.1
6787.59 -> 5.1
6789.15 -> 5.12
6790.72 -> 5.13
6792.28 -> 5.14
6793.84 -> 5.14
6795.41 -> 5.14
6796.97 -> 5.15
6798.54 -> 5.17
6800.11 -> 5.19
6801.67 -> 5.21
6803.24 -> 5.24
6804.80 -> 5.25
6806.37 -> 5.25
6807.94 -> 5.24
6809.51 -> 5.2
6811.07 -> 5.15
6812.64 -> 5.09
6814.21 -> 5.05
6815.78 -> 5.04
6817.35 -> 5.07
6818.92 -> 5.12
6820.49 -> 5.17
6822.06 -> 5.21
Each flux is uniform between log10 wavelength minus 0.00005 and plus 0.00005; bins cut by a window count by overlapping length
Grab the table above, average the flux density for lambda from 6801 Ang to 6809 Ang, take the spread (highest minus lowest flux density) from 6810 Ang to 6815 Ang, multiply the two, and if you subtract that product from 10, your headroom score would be 9.48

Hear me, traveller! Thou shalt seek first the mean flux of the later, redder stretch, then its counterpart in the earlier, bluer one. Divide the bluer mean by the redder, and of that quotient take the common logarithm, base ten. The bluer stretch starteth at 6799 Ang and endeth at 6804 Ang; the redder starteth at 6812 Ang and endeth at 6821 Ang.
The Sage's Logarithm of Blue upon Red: 0.010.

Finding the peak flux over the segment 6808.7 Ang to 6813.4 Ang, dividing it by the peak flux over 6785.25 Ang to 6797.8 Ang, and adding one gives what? 2.01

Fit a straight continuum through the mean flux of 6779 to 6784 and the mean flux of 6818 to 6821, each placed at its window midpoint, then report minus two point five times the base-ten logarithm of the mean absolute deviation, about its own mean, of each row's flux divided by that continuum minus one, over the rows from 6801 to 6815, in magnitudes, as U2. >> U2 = 4.7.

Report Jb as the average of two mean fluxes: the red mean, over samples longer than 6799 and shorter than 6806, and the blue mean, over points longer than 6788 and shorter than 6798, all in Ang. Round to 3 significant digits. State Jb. 5.18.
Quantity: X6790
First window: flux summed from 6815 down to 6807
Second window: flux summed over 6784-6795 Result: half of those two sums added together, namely 31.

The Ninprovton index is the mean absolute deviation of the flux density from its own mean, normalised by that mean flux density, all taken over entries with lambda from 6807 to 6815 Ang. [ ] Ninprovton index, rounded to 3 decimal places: 0.012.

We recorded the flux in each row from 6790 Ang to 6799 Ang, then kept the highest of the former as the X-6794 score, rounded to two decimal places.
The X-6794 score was 5.17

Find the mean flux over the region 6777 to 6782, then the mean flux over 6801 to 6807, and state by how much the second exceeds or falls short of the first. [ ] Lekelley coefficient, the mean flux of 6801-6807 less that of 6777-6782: 0.21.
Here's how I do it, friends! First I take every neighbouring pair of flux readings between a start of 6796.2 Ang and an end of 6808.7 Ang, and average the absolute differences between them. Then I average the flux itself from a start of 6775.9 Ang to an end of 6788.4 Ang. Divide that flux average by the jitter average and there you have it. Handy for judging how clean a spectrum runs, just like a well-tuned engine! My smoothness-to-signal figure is 322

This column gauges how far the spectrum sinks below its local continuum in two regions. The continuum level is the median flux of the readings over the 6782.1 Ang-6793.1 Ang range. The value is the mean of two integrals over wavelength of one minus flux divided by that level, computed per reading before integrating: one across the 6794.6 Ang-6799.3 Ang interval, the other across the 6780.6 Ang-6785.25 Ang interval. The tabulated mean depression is -0.018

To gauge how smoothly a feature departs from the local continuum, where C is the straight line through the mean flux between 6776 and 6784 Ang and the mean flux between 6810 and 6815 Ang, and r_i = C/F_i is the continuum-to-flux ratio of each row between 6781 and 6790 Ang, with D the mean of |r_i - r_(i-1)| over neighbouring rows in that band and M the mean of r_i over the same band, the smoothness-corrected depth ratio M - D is 0.987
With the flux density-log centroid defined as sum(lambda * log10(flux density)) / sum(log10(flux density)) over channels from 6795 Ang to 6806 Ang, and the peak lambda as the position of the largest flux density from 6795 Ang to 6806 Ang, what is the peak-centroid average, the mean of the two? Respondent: 6802.5 Ang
